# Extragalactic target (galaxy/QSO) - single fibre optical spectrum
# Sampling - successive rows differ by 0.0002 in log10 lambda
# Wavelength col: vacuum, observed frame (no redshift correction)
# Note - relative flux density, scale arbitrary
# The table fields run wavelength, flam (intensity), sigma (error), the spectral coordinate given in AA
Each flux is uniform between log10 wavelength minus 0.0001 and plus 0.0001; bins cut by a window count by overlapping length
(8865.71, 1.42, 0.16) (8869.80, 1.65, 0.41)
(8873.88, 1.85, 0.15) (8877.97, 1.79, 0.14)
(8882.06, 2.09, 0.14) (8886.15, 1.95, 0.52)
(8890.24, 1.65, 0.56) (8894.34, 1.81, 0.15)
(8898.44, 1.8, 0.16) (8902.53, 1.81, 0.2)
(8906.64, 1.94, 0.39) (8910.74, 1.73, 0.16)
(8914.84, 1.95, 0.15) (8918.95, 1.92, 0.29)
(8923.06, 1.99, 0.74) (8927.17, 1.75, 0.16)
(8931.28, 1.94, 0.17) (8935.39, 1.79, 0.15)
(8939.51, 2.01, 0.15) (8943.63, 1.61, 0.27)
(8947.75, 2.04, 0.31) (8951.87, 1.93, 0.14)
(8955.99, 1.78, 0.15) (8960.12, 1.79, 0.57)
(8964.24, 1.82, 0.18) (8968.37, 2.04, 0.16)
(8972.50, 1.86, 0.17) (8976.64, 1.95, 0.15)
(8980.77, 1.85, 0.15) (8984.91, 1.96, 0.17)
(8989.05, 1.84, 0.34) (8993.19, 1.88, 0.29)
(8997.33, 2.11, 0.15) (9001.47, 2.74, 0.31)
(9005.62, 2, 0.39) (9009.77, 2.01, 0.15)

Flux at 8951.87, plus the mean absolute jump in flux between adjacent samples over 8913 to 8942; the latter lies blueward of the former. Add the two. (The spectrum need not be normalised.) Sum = 2.08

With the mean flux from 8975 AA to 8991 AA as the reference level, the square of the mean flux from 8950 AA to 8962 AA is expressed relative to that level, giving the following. 1.77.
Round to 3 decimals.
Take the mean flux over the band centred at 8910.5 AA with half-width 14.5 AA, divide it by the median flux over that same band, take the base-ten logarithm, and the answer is -0.010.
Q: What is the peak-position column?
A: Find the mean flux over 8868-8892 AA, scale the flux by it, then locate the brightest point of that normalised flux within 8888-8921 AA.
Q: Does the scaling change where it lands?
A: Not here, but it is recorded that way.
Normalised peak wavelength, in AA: 8914.84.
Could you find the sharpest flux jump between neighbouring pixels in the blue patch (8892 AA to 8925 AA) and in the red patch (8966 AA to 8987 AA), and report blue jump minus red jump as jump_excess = 0.04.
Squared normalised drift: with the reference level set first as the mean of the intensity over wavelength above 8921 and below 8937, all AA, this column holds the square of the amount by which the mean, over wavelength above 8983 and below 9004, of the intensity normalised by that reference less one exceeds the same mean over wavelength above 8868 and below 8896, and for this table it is 0.022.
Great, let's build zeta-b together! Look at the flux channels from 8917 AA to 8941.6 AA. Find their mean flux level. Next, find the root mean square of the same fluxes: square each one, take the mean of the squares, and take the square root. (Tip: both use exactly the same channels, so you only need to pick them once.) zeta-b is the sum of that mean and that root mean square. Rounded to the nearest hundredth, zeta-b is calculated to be 3.80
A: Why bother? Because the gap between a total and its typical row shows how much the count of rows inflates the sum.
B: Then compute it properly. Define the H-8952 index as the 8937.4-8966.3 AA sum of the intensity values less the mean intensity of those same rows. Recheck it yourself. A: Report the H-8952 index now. 11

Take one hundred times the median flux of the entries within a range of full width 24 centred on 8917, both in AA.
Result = 193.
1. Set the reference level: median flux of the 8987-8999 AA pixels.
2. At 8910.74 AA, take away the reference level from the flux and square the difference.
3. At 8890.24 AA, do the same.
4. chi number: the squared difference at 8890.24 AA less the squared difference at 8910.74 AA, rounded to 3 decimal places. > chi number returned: 0.030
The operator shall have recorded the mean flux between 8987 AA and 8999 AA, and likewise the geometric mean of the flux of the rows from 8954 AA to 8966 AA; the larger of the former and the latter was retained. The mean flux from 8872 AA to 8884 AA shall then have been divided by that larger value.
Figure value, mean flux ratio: 0.98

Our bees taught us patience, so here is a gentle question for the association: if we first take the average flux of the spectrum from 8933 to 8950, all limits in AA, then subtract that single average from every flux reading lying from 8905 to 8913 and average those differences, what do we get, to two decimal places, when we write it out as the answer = -0.03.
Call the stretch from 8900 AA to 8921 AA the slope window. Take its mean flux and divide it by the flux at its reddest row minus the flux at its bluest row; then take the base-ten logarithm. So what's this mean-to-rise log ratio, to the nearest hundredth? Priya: 1.23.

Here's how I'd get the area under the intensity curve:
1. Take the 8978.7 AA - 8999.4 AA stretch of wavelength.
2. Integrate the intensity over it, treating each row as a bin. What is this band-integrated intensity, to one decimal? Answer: 39.9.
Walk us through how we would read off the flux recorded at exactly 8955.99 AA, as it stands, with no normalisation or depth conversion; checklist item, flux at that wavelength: 1.78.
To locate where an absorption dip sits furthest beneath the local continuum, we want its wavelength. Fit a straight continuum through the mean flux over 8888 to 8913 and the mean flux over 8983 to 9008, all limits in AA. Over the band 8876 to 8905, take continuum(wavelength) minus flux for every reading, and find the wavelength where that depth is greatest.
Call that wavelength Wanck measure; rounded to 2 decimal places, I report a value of 8890.24 AA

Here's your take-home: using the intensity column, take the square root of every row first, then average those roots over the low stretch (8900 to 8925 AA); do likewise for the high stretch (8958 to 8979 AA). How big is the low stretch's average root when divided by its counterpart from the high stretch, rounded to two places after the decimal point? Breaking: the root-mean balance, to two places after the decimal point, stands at 1.00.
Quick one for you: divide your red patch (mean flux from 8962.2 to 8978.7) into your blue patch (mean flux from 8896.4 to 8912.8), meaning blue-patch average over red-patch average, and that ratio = 0.95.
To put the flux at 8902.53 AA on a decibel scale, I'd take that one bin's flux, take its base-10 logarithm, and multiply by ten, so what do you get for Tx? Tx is 2.58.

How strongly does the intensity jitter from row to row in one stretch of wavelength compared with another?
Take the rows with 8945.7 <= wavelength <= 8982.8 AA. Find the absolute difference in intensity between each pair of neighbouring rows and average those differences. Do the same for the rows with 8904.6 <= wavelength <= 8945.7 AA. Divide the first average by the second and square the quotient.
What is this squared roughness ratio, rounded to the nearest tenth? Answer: 0.3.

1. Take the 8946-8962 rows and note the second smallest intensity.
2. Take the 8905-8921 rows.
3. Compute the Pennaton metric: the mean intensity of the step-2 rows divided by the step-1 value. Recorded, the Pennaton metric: 1.053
